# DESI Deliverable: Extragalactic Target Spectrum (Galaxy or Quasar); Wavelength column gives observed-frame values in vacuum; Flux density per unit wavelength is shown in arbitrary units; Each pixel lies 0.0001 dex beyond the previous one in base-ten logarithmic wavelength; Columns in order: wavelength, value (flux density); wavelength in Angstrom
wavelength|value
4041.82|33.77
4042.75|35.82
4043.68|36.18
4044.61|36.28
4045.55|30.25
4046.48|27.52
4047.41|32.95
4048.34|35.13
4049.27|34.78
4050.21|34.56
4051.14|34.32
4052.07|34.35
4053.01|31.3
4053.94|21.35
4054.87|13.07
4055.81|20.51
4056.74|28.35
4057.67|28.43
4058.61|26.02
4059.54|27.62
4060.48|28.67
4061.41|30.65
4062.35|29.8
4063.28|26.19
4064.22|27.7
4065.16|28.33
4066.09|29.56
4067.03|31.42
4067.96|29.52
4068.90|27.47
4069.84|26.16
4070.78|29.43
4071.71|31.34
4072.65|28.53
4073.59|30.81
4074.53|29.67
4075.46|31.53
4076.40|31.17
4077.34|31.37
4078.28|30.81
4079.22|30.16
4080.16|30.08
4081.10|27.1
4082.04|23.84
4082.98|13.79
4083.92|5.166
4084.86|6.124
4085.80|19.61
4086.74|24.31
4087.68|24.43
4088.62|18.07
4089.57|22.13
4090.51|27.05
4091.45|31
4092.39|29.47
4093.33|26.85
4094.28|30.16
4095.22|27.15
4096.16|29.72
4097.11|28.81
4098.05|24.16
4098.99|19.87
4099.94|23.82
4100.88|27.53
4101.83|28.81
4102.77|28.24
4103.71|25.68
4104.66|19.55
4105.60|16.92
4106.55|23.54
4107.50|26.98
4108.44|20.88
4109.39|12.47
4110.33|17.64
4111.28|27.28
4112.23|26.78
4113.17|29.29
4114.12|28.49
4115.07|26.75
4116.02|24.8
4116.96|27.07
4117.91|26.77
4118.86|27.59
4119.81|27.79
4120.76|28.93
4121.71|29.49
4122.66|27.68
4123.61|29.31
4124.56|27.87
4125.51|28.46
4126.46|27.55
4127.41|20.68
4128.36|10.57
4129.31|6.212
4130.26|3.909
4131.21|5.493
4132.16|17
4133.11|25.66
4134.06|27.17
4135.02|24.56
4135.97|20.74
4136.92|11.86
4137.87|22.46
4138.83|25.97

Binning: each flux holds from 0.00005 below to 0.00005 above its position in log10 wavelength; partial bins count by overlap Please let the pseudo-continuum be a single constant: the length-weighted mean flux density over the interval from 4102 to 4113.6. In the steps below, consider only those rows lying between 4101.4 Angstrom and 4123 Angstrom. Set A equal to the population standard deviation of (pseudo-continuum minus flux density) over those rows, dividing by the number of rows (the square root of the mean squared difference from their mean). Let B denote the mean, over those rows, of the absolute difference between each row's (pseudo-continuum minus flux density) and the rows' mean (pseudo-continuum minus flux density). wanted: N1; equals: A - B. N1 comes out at 0.9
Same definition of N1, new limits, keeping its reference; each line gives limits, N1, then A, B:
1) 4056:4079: 0.2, 1.7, 1.5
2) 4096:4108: 0.6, 3.9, 3.3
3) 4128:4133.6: 1.1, 7.7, 6.6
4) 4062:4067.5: 0.2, 1.7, 1.4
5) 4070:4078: 0.1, 1.0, 1.0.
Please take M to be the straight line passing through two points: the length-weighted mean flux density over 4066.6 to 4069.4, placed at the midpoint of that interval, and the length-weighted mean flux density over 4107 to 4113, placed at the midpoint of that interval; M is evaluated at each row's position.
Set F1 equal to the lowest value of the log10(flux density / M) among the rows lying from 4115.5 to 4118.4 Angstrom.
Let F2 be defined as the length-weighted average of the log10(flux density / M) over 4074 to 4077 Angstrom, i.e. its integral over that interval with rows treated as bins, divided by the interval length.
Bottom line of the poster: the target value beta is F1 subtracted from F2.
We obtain -0.03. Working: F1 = 0.06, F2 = 0.039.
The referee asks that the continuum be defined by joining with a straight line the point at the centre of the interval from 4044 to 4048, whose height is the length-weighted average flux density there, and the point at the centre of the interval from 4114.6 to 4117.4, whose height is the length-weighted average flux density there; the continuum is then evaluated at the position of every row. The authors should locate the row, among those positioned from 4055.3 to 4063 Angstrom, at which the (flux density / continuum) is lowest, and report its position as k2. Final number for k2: 4055.81 Angstrom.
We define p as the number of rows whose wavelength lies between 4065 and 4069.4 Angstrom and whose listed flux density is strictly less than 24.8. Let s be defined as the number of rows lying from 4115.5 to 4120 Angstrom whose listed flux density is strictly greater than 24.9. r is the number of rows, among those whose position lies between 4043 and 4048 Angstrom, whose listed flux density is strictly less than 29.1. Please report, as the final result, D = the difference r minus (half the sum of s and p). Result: -1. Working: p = 0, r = 1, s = 4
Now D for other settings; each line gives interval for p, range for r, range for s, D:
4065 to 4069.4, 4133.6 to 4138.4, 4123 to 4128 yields 3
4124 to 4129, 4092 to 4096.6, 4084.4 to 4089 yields 1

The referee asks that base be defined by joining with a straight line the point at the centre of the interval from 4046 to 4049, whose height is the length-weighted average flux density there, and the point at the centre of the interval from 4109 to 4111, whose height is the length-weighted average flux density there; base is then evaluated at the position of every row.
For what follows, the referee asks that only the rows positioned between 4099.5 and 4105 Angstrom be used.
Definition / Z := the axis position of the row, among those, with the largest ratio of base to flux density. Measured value 4104.66 Angstrom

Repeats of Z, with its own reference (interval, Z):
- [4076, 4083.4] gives 4082.98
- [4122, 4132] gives 4130.26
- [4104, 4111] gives 4109.39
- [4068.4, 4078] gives 4069.84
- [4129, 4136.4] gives 4130.26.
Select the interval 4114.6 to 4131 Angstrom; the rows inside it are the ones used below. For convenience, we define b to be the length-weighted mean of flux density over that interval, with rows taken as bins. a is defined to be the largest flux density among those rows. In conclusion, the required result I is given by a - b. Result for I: 6.2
